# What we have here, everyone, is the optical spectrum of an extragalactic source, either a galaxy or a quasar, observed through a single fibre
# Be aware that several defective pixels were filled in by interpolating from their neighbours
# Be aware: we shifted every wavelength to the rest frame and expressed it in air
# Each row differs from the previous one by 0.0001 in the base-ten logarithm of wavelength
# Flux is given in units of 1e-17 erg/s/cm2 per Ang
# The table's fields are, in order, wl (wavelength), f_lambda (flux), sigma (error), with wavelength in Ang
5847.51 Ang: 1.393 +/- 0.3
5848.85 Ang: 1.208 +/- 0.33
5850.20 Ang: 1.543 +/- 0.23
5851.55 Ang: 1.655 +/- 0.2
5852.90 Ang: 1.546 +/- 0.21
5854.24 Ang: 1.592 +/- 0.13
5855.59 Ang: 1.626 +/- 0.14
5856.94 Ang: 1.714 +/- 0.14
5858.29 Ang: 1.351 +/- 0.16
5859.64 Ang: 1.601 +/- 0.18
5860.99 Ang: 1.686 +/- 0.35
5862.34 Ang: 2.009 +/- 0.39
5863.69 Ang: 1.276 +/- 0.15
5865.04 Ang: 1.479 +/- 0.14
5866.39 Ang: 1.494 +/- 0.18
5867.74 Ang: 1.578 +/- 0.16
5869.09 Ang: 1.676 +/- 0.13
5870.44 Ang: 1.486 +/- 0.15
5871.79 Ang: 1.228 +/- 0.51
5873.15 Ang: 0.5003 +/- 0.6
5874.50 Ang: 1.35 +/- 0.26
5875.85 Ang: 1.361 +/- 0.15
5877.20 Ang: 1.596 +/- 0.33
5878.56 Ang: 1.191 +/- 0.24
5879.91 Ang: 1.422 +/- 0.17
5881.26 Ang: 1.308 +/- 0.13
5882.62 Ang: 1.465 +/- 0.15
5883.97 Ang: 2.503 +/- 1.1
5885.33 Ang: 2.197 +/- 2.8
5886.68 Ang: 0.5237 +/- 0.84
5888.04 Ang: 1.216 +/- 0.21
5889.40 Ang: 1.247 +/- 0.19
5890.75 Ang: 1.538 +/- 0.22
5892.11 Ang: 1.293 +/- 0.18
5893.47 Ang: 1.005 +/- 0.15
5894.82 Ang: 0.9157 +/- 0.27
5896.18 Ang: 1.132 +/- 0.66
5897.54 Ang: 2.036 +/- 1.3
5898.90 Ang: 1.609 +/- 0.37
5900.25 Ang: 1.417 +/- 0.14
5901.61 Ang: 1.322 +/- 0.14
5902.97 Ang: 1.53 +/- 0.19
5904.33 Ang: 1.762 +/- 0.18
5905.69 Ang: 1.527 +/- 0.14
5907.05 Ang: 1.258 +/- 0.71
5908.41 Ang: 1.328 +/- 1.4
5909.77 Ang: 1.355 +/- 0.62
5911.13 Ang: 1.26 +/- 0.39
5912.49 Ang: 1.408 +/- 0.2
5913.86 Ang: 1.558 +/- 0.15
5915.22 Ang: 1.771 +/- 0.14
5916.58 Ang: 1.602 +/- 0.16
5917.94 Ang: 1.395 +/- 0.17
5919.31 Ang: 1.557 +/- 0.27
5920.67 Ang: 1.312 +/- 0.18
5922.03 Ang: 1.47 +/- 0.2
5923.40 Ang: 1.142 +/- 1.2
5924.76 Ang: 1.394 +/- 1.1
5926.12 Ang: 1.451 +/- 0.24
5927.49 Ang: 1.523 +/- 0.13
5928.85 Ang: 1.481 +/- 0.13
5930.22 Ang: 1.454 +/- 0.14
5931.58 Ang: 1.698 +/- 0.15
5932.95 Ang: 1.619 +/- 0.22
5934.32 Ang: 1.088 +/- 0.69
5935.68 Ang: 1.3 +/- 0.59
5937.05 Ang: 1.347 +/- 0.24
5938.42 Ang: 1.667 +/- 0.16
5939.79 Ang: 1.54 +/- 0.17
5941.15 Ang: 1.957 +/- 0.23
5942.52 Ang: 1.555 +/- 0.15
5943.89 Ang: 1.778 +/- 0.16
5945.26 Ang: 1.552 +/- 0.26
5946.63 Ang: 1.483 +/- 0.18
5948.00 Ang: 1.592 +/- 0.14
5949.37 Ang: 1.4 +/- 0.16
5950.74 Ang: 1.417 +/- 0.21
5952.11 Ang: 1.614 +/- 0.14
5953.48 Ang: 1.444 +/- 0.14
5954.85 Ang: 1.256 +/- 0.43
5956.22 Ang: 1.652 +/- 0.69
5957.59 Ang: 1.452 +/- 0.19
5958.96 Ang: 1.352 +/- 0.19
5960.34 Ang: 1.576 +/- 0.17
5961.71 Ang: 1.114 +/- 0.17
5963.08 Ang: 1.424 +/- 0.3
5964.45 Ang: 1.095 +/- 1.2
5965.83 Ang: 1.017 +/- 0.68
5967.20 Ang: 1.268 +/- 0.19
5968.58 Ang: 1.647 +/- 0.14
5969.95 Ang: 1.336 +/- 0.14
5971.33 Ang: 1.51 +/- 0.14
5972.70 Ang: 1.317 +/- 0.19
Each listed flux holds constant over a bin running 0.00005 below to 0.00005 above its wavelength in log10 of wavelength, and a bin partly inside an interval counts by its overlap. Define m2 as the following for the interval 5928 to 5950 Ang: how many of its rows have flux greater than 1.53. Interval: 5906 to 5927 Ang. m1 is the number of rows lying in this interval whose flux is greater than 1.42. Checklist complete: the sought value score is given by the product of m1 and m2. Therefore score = 54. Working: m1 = 6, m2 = 9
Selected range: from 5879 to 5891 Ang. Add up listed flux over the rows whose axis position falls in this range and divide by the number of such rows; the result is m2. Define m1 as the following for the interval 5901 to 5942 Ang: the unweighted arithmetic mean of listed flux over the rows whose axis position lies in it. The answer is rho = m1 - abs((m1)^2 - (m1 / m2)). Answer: 0.30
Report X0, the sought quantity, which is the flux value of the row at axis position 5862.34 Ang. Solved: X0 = 2.009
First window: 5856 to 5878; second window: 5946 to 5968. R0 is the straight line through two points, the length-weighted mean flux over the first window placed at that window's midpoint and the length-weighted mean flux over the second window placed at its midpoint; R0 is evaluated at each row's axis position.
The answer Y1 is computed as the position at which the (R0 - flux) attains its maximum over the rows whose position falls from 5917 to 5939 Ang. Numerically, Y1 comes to 5934.32 Ang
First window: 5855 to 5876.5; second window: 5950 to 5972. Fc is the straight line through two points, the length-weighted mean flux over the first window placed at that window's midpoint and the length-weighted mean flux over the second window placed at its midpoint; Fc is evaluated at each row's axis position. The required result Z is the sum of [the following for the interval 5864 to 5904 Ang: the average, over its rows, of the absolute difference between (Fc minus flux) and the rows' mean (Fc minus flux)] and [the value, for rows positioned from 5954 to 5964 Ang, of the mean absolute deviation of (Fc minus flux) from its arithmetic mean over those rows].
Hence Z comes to 0.42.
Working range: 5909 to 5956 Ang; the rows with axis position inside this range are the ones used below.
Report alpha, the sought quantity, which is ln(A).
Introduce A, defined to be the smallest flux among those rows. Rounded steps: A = 1.088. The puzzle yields 0.08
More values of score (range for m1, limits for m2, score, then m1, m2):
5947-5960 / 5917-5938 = 15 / 5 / 3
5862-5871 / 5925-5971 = 78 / 6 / 13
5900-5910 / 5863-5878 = 9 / 3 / 3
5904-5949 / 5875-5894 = 84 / 21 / 4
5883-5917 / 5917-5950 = 110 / 11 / 10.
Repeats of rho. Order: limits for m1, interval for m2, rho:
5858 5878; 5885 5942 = 0.37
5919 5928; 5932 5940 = 0.41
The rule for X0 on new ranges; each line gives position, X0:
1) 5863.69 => 1.276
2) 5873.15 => 0.5003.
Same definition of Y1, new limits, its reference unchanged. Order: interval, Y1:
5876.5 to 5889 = 5886.68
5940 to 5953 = 5949.37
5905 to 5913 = 5907.05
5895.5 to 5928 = 5896.18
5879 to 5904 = 5886.68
